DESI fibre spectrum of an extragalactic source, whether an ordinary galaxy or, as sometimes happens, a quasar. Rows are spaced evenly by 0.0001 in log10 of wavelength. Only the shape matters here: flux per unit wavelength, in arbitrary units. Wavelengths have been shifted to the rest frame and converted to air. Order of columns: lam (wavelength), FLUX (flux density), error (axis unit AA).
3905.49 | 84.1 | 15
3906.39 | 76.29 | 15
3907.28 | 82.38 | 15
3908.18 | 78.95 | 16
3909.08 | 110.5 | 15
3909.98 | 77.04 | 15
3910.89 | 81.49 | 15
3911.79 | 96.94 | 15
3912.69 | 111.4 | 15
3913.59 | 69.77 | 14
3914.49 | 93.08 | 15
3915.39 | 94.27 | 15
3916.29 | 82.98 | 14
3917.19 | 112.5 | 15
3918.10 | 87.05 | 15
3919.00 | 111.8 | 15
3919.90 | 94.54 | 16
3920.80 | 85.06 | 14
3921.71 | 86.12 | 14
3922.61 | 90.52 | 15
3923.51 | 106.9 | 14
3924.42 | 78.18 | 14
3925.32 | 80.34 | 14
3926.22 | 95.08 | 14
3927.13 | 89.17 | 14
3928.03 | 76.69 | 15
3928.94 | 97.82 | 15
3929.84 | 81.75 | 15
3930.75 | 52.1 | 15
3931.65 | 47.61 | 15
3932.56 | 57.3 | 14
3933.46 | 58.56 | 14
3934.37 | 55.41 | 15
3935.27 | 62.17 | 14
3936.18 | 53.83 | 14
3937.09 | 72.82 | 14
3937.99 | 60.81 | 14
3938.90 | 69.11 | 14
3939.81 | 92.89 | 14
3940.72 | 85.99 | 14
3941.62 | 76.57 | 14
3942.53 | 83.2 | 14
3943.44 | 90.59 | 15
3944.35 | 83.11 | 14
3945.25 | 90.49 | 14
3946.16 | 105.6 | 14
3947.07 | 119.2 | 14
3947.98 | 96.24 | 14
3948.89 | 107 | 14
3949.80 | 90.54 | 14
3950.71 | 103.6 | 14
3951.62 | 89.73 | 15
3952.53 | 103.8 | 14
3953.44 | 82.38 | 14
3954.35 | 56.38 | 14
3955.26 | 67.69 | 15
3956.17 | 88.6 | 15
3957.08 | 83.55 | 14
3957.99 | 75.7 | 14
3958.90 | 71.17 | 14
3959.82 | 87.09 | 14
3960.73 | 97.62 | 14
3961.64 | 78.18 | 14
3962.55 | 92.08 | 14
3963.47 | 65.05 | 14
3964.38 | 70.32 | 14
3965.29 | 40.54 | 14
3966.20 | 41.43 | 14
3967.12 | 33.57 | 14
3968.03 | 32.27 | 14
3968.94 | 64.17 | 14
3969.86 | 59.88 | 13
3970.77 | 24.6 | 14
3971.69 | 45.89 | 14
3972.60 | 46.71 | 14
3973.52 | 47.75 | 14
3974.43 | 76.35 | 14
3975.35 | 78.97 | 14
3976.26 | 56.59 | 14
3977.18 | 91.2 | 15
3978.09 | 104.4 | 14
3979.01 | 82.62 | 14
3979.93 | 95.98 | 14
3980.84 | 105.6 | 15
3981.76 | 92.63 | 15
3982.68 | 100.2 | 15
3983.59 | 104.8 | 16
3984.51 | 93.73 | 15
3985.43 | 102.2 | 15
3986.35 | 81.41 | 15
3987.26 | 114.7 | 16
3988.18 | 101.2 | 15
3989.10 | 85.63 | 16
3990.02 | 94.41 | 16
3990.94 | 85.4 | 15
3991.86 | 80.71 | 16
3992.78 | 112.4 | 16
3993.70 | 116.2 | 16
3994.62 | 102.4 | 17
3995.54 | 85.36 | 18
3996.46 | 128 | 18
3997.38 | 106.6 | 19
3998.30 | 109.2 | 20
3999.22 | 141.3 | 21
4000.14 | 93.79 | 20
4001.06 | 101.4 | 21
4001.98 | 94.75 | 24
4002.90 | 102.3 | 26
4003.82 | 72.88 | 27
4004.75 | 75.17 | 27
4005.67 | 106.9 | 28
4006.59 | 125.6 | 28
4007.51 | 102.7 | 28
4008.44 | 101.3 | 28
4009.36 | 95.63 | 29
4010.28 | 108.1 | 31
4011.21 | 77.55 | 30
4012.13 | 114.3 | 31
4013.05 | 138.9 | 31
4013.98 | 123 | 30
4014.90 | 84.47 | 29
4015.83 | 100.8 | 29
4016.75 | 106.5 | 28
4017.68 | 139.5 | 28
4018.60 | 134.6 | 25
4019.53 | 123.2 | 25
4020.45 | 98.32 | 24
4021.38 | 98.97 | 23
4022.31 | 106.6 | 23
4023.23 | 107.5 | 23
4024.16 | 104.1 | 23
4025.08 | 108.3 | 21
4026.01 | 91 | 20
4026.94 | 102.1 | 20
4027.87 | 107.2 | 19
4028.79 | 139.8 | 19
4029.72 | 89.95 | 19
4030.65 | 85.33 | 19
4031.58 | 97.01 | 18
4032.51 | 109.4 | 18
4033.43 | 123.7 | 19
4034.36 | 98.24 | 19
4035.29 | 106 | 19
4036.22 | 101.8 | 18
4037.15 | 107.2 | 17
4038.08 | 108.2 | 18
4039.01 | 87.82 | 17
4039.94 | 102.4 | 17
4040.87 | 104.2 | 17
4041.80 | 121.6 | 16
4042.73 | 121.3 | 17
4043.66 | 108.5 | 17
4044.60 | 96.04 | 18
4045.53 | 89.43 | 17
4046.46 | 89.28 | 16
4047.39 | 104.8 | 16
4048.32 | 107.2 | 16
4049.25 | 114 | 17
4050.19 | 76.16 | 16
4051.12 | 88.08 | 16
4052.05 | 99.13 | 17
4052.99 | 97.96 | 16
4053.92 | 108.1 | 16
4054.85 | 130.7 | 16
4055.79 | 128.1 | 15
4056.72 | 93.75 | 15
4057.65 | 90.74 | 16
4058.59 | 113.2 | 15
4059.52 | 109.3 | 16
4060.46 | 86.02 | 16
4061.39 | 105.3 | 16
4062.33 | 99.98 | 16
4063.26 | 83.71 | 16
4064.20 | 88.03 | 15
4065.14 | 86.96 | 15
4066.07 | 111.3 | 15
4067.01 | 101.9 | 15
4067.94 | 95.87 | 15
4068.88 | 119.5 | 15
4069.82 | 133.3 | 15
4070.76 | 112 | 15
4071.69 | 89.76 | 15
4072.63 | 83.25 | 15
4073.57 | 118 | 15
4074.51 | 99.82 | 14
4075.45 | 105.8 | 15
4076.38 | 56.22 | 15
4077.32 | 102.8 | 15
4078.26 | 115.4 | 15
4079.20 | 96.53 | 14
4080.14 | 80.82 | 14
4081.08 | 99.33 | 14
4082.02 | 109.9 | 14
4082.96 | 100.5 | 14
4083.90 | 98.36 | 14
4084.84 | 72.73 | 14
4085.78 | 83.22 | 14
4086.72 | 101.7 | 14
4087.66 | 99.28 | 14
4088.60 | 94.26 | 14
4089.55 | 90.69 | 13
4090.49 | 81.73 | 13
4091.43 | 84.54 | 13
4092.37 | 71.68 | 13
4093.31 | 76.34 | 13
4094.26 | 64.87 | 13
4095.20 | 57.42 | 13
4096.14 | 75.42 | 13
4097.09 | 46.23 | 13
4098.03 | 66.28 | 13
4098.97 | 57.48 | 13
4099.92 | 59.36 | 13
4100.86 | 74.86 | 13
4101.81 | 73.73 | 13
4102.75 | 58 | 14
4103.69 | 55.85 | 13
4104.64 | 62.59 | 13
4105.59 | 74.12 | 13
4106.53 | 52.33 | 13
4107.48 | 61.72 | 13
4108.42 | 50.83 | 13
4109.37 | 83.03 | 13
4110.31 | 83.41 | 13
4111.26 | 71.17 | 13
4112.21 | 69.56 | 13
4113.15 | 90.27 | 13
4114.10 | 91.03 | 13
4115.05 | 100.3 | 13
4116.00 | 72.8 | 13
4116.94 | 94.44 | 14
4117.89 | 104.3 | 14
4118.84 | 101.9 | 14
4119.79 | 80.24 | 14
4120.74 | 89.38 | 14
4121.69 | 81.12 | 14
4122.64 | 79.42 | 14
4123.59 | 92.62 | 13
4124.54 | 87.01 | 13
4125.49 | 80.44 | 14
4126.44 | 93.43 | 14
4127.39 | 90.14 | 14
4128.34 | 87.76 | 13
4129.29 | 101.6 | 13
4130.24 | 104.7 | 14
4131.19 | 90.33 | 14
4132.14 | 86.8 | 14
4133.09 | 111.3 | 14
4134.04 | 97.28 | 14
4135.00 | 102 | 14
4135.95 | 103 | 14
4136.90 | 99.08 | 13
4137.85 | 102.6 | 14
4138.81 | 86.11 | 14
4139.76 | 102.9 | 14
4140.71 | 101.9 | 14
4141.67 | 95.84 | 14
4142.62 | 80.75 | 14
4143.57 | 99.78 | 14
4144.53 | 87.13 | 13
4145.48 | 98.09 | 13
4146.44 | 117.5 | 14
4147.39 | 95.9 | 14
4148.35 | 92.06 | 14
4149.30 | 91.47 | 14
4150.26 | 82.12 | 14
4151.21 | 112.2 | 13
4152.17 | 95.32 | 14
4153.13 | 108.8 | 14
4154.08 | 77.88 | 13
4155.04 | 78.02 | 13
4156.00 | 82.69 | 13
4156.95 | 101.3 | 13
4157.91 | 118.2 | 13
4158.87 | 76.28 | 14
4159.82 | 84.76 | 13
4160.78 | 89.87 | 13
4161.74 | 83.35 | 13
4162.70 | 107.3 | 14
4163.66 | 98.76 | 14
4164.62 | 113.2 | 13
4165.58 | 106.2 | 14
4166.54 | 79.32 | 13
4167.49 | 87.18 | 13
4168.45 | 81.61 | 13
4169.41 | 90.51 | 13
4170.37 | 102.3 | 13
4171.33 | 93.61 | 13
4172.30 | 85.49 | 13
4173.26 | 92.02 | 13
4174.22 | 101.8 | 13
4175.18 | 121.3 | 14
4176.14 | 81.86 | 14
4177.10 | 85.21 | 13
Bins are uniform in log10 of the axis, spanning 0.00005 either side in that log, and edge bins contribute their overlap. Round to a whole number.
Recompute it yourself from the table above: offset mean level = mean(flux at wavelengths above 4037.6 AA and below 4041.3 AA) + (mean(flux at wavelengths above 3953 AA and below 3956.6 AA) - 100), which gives 74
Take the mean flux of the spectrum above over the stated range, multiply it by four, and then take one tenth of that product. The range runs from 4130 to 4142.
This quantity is 39.5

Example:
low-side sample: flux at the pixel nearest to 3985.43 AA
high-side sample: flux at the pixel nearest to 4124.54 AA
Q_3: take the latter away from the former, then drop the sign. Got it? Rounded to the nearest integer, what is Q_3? 15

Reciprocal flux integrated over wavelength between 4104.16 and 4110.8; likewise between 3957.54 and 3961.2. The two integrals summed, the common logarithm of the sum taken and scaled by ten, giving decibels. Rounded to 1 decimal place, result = -8.3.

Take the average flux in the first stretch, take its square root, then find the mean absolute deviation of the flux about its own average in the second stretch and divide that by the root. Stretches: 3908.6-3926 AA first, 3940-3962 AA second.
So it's 1.09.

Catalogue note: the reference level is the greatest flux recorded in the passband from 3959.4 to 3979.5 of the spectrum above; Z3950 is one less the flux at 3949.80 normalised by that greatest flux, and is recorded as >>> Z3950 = 0.13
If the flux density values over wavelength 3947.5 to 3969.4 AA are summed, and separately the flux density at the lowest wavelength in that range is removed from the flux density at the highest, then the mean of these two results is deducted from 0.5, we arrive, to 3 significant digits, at -893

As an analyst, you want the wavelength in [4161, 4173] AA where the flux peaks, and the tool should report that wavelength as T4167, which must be 4164.62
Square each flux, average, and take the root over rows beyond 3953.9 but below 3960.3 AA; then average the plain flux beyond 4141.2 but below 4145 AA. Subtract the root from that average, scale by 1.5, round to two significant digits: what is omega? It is 22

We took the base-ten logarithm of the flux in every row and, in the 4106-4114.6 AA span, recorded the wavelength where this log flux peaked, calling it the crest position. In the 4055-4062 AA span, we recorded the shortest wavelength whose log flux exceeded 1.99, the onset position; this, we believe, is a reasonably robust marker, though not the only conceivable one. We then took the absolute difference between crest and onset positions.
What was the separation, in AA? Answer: 58.3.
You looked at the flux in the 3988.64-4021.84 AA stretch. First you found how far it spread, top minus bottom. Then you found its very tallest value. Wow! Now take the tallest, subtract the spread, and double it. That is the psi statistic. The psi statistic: 146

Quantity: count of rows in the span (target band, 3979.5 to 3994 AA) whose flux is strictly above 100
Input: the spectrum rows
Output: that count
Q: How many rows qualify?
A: 8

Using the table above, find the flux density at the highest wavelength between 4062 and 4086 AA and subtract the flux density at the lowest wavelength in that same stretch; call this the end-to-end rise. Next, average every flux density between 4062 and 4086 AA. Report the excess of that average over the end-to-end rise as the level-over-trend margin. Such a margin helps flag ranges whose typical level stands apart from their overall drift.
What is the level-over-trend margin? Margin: 115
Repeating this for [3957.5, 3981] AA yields 38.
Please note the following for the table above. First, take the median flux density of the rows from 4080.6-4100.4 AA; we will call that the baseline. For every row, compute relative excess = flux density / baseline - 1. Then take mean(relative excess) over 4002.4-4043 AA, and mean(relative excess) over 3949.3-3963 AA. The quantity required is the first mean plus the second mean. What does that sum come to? 0.3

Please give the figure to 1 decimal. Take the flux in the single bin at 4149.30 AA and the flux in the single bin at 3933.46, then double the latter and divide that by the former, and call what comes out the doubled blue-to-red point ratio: 1.3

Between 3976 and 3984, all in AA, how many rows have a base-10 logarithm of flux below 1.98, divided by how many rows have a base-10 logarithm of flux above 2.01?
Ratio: 1.3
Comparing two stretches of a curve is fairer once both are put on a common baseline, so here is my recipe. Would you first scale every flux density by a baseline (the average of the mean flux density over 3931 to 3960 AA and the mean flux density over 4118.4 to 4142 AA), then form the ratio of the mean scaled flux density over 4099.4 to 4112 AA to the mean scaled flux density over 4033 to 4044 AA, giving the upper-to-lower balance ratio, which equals 0.62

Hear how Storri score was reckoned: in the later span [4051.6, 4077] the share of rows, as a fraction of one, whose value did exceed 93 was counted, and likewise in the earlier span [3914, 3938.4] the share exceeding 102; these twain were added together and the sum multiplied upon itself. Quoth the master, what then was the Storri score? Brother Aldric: 0.66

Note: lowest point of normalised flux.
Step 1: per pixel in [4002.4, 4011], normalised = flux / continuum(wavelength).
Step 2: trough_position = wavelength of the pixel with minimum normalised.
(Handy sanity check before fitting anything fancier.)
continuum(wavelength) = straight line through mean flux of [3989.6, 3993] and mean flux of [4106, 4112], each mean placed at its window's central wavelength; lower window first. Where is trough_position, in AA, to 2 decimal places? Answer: 4003.82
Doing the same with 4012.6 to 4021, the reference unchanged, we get 4014.90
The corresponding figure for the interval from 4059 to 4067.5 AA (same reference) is 4063.26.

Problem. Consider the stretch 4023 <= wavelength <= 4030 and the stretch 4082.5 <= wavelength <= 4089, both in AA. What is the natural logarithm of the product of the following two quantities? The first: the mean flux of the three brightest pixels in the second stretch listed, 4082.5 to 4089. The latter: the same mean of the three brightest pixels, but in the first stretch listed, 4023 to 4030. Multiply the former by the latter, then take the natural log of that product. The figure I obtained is 9.39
